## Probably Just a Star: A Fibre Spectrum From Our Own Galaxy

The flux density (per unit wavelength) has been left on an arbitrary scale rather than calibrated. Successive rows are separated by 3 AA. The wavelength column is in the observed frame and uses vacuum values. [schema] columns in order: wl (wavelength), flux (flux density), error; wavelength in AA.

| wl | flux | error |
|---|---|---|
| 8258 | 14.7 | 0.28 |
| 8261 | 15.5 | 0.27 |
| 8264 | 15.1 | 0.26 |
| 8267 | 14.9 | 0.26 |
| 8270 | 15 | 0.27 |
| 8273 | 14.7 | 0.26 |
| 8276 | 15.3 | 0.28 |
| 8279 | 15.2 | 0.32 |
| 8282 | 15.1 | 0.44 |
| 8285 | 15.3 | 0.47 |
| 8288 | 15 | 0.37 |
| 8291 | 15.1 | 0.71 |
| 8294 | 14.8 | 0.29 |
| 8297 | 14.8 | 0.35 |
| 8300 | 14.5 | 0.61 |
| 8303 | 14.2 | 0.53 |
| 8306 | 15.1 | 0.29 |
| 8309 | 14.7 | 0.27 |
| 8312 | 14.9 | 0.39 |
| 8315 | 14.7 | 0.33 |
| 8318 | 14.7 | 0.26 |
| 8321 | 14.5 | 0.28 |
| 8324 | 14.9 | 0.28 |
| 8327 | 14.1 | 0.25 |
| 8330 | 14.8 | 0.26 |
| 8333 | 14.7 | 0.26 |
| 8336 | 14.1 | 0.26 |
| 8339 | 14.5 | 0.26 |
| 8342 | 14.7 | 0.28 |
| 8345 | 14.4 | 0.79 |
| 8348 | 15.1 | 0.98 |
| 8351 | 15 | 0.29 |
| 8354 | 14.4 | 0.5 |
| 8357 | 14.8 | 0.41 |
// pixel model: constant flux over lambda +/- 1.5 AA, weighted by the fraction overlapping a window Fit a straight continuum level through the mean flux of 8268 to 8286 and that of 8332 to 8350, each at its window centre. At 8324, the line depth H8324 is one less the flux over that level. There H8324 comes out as -0.012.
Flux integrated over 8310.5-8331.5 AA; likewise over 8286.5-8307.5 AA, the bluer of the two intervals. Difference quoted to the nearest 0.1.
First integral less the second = -2.7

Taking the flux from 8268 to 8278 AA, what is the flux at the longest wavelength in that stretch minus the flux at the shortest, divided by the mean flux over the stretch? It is 0.020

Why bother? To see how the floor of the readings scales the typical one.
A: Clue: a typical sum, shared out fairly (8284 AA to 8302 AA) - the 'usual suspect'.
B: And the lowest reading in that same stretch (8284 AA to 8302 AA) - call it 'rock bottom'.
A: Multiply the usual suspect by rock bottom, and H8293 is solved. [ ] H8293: 216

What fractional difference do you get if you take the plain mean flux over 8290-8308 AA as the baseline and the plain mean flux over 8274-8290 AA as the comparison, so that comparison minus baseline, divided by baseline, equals 0.029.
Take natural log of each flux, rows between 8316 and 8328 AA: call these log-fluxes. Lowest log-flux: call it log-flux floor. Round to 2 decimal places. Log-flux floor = 2.65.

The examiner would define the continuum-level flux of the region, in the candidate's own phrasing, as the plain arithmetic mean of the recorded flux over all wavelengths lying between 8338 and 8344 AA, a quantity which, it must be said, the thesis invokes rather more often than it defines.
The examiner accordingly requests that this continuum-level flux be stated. 14.6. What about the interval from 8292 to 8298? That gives 14.8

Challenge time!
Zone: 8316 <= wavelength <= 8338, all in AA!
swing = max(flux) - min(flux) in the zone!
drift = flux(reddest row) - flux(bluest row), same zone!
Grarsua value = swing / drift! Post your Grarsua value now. -1.33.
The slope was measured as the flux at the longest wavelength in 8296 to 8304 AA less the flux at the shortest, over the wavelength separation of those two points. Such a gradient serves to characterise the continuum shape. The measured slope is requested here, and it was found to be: -0.100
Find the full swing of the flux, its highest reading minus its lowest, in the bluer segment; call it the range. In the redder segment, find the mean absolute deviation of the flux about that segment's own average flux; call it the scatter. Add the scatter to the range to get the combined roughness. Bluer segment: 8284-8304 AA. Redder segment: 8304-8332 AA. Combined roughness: 1.29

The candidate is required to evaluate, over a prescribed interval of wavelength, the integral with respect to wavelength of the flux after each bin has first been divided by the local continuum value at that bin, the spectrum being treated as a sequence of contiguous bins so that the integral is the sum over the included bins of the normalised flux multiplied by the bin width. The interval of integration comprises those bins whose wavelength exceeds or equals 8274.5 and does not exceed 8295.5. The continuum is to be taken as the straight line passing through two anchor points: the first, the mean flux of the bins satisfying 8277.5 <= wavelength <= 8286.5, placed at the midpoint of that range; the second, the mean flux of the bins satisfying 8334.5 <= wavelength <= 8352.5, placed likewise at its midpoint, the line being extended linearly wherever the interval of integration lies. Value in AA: 20.92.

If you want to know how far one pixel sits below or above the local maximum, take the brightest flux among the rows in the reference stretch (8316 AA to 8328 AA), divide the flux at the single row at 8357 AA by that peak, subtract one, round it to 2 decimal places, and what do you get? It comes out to -0.01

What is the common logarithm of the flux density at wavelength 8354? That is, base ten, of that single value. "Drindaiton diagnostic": 1.16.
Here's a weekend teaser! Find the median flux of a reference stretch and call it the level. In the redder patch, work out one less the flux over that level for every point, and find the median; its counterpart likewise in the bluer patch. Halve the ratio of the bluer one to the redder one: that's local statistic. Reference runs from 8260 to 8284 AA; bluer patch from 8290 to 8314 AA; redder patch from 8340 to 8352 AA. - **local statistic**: 0.60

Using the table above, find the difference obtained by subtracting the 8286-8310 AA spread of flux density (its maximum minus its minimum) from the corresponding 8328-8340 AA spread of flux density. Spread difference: -0.2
